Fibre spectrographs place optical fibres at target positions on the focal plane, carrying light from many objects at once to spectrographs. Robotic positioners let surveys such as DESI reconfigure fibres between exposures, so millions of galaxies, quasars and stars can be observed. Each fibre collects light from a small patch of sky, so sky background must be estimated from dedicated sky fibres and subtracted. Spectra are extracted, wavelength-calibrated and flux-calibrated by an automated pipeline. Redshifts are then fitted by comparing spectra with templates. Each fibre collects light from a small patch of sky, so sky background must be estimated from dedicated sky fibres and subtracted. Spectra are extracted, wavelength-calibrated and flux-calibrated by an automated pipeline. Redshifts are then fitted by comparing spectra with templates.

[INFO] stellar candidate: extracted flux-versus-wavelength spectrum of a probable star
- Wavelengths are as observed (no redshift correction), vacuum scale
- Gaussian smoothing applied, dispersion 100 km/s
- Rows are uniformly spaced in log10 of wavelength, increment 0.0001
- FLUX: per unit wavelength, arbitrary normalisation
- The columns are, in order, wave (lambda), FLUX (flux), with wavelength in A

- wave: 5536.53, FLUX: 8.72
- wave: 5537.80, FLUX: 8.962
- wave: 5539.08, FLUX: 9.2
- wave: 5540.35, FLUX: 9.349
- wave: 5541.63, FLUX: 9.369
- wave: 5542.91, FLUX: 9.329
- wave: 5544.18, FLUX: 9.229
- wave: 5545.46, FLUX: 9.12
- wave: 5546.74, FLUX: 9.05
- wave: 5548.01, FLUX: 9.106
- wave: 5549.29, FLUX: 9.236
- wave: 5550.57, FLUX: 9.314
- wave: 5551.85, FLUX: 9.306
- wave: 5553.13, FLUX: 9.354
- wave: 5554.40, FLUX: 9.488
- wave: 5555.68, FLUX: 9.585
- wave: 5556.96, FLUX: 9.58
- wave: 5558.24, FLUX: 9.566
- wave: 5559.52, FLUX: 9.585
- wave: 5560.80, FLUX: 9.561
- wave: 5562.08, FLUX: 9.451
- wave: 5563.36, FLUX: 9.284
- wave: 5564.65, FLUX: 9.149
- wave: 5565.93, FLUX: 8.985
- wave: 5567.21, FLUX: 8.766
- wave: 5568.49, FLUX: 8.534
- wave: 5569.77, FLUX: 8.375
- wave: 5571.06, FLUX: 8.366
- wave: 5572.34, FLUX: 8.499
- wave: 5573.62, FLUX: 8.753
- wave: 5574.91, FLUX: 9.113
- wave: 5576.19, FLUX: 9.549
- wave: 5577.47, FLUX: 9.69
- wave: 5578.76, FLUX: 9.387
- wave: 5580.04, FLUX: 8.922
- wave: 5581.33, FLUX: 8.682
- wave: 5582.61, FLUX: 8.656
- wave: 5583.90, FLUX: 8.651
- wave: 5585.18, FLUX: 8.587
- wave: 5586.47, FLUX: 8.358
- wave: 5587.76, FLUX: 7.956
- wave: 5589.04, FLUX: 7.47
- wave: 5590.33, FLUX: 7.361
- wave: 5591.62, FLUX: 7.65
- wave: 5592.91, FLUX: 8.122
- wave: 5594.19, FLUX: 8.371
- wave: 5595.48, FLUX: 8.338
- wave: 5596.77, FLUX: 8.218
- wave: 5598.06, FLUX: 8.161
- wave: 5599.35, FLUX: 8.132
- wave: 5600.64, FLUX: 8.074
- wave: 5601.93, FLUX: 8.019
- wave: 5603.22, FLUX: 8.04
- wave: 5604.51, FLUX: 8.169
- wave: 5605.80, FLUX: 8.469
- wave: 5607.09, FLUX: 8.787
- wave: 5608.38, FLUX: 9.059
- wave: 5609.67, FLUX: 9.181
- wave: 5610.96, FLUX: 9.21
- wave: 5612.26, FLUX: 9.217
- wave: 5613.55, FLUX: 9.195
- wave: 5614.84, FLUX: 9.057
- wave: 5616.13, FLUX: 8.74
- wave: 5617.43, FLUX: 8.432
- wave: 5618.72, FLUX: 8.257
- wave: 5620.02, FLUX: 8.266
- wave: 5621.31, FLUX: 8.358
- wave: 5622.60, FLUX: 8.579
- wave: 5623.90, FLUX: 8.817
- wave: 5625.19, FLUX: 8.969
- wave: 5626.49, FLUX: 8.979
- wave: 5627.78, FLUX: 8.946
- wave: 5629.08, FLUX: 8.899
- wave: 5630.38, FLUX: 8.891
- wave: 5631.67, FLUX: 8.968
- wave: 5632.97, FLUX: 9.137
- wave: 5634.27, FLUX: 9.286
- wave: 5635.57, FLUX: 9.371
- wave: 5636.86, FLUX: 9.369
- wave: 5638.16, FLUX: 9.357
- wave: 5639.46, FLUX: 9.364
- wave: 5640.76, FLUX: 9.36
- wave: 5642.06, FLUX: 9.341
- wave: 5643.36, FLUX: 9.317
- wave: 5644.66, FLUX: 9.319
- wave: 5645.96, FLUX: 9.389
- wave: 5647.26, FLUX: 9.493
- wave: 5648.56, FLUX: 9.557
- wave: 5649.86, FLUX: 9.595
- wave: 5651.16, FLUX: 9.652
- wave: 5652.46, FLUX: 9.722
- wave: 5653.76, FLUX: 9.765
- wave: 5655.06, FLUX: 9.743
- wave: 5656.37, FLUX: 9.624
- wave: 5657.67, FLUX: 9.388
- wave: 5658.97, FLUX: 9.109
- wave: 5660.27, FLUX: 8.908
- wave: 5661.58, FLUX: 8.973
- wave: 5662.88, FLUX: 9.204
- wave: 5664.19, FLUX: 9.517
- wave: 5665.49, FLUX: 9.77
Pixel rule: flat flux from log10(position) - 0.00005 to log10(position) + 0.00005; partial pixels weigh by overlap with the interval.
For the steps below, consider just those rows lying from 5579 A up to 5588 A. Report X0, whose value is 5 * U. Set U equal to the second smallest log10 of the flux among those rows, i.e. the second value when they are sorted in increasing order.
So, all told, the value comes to 4.61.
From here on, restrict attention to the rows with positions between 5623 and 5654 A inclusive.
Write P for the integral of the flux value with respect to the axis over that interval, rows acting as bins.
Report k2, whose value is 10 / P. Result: 0.03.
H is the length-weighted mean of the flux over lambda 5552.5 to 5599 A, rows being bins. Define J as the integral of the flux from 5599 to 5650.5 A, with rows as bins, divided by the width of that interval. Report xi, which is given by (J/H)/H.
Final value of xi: 0.116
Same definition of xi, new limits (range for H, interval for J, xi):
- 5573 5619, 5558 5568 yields 0.127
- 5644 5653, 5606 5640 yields 0.098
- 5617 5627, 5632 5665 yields 0.128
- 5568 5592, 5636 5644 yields 0.128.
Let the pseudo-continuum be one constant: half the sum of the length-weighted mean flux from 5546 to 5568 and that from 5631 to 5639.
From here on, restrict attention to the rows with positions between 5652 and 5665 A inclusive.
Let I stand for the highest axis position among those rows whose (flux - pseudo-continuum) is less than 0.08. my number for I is 5662.88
